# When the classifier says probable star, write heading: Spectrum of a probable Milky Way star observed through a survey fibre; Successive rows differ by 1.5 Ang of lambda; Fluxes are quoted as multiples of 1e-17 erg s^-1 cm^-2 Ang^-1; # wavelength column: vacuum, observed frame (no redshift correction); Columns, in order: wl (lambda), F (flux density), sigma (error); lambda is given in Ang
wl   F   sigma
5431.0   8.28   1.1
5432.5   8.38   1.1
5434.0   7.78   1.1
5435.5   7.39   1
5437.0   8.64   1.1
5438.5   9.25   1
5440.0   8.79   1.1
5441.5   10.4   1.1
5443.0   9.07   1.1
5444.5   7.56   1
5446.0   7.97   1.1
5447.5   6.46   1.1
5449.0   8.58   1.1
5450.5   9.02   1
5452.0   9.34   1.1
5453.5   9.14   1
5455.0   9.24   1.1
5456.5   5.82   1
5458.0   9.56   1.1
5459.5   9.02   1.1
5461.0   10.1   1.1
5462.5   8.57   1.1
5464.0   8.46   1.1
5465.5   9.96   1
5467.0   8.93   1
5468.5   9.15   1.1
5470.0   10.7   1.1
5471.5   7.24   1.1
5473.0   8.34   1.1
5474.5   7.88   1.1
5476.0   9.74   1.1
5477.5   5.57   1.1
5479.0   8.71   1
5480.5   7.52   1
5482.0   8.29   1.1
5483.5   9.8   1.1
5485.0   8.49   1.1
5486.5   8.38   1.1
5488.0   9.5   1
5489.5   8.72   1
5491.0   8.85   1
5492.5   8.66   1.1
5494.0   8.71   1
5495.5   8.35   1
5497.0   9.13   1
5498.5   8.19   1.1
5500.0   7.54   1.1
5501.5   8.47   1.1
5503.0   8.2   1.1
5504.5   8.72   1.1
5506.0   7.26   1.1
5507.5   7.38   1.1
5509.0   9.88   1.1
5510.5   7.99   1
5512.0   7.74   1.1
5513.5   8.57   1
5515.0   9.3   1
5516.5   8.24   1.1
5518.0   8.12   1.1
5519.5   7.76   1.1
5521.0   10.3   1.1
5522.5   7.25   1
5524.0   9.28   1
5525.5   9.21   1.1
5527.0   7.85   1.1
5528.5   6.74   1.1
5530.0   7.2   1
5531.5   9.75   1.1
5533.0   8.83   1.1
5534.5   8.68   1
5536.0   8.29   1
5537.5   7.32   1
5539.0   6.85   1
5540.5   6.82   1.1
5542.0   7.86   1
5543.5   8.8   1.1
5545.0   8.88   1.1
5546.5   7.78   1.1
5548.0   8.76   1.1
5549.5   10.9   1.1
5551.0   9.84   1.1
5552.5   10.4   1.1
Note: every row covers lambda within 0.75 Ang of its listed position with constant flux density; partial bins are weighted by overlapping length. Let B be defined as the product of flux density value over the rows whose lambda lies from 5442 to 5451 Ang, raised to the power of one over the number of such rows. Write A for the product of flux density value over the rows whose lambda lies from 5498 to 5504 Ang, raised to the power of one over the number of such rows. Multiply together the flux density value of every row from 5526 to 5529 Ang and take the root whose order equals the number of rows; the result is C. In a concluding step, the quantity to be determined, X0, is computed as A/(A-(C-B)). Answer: 0.91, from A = 8.1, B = 8.1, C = 7.27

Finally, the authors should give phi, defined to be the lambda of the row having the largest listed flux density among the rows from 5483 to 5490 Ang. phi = 5483.5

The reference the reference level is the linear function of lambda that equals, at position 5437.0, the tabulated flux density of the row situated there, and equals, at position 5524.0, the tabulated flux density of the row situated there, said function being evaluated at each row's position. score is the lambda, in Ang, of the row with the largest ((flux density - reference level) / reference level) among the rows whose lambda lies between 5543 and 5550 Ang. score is 5549.5 Ang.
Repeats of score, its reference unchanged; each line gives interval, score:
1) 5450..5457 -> 5452.0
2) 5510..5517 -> 5515.0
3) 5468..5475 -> 5470.0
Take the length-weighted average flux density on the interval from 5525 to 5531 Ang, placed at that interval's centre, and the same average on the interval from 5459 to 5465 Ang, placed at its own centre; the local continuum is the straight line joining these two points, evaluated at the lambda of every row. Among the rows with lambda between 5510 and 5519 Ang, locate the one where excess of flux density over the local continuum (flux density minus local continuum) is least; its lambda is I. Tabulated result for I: 5512.0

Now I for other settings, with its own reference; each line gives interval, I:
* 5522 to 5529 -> 5528.5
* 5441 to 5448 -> 5447.5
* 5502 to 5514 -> 5506.0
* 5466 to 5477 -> 5471.5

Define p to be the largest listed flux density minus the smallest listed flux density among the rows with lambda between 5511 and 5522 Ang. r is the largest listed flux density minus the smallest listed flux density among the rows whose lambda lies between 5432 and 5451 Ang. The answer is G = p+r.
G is 6.5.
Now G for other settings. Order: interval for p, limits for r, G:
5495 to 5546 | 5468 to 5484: 8.7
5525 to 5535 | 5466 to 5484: 8.1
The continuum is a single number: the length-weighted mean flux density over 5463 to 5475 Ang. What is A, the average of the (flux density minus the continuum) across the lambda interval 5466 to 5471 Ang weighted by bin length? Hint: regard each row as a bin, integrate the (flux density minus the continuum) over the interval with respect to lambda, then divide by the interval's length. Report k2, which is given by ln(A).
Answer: -0.4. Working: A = 0.65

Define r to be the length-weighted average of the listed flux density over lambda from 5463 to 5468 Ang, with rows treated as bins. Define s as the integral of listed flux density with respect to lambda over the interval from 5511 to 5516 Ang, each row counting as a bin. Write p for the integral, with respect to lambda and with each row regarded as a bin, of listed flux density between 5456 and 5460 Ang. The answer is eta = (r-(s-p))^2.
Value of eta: 0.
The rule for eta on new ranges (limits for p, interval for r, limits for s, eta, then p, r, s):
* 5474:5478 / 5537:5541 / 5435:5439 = 22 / 31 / 7.0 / 34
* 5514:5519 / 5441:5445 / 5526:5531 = 201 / 43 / 9.0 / 37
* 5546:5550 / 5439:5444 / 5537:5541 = 319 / 36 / 9.3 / 28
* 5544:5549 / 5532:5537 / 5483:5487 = 262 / 43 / 8.6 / 35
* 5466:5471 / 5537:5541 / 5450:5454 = 315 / 47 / 7.0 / 37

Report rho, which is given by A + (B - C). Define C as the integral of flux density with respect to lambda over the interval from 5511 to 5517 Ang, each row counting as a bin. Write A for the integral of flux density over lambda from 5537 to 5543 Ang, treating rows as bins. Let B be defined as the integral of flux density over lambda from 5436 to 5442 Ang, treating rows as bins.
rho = 47.8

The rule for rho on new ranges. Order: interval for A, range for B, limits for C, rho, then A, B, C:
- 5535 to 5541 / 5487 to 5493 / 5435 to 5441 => 46.1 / 44.4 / 53.5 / 51.9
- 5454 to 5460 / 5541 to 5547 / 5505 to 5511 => 51.3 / 50.5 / 49.7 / 48.9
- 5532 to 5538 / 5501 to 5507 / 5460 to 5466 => 43.6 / 50.3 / 48.7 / 55.4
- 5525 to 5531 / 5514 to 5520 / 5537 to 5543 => 53.3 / 46.6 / 50.3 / 43.6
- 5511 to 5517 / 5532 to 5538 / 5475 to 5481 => 53.6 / 50.7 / 50.3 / 47.4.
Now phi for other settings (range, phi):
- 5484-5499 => 5488.0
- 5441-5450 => 5441.5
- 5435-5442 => 5441.5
